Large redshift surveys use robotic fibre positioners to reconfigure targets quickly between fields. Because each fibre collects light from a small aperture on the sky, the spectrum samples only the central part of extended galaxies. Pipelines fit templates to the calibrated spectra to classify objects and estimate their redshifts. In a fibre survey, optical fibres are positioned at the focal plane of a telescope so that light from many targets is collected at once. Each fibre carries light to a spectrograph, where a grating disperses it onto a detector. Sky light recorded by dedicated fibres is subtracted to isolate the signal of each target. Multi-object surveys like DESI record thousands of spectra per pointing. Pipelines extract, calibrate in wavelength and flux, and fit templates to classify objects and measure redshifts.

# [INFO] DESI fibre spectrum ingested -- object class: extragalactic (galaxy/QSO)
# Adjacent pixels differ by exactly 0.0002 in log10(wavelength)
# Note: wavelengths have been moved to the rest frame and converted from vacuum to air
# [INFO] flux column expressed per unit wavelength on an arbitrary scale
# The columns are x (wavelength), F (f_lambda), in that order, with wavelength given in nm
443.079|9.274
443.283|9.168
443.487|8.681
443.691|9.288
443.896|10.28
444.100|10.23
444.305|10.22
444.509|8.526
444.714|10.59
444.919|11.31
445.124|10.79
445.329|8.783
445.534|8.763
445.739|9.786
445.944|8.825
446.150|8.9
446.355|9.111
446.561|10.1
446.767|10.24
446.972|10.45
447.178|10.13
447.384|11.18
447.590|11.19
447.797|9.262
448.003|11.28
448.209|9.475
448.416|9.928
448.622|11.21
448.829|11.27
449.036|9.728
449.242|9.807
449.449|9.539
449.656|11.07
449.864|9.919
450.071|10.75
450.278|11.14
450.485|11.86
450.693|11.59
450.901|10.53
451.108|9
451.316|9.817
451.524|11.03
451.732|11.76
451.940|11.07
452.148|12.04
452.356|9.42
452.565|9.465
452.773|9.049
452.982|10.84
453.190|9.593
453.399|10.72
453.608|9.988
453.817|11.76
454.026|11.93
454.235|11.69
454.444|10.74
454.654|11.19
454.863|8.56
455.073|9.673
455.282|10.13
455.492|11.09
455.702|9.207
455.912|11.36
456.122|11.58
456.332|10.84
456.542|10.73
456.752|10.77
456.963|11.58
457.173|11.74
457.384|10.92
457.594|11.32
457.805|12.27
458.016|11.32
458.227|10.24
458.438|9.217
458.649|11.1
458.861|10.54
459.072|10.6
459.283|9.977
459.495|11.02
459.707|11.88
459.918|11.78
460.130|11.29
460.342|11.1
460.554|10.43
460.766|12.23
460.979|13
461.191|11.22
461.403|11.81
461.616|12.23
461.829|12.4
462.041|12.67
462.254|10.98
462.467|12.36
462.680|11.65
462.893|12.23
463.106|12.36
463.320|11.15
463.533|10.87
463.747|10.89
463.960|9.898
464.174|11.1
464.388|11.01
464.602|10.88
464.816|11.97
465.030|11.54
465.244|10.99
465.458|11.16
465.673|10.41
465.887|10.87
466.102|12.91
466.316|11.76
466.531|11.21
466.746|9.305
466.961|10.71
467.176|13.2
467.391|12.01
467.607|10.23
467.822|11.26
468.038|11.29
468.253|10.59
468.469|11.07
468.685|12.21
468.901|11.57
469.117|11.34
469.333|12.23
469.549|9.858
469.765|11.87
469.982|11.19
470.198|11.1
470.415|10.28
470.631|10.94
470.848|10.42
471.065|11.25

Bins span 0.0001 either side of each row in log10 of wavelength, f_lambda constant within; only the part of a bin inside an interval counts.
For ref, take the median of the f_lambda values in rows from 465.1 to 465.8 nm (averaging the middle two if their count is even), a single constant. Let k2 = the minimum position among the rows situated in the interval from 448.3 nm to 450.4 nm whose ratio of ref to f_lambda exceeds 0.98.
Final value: 448.416 nm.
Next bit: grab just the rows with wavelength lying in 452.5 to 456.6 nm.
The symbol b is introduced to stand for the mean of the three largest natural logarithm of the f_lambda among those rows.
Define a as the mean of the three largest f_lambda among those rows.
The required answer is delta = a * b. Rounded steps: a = 11.8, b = 2.47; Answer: 29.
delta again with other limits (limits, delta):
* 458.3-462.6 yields 32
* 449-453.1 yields 29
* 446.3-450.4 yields 27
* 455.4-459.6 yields 29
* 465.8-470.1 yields 33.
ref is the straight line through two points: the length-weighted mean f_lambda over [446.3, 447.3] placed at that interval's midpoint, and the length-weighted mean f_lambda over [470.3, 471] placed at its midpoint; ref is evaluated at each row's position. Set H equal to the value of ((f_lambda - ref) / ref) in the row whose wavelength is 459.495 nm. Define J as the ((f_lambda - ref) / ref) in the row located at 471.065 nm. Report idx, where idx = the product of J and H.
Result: 0.0039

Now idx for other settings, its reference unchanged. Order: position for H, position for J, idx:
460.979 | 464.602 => 0.0101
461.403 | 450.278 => 0.0134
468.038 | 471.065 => 0.0044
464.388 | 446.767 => 0.0009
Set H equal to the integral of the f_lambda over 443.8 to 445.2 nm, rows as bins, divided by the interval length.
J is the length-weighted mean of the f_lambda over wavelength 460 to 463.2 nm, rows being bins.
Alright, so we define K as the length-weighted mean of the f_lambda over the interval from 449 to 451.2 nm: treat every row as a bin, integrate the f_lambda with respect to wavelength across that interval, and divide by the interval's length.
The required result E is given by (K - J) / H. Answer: -0.13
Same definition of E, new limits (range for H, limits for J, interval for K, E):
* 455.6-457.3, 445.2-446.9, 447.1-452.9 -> 0.10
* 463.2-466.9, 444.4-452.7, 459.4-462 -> 0.13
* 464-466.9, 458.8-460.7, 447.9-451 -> -0.04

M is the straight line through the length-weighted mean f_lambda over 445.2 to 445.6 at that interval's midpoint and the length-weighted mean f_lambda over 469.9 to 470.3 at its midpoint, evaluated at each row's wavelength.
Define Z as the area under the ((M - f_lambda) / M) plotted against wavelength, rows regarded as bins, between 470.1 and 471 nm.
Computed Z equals 0.04 nm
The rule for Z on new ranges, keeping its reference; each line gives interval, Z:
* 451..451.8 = -0.07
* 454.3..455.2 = -0.03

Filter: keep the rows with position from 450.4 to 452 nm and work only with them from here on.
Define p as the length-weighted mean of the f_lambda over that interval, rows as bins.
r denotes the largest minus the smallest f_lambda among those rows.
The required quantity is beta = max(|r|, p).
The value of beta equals 10.8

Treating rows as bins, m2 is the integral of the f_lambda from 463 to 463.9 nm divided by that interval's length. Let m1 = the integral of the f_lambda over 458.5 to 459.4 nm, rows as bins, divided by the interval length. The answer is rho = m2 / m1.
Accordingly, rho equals 1.07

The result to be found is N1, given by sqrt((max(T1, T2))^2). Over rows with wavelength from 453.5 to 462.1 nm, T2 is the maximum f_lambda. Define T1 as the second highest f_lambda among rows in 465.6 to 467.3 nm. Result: 13.0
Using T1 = 12.91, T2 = 13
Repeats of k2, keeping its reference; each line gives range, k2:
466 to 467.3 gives 466.531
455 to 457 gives 455.073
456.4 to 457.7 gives 456.542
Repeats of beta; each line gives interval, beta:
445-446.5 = 9.3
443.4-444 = 9.4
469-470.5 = 11.1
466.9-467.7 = 11.6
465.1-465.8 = 10.9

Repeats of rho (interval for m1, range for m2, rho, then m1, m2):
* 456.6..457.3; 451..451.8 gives 0.92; 11.3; 10.3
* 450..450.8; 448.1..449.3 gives 0.90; 11.4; 10.3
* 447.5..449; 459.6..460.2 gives 1.12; 10.5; 11.7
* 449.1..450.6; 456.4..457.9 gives 1.07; 10.6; 11.3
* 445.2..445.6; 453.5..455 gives 1.21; 8.9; 10.8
